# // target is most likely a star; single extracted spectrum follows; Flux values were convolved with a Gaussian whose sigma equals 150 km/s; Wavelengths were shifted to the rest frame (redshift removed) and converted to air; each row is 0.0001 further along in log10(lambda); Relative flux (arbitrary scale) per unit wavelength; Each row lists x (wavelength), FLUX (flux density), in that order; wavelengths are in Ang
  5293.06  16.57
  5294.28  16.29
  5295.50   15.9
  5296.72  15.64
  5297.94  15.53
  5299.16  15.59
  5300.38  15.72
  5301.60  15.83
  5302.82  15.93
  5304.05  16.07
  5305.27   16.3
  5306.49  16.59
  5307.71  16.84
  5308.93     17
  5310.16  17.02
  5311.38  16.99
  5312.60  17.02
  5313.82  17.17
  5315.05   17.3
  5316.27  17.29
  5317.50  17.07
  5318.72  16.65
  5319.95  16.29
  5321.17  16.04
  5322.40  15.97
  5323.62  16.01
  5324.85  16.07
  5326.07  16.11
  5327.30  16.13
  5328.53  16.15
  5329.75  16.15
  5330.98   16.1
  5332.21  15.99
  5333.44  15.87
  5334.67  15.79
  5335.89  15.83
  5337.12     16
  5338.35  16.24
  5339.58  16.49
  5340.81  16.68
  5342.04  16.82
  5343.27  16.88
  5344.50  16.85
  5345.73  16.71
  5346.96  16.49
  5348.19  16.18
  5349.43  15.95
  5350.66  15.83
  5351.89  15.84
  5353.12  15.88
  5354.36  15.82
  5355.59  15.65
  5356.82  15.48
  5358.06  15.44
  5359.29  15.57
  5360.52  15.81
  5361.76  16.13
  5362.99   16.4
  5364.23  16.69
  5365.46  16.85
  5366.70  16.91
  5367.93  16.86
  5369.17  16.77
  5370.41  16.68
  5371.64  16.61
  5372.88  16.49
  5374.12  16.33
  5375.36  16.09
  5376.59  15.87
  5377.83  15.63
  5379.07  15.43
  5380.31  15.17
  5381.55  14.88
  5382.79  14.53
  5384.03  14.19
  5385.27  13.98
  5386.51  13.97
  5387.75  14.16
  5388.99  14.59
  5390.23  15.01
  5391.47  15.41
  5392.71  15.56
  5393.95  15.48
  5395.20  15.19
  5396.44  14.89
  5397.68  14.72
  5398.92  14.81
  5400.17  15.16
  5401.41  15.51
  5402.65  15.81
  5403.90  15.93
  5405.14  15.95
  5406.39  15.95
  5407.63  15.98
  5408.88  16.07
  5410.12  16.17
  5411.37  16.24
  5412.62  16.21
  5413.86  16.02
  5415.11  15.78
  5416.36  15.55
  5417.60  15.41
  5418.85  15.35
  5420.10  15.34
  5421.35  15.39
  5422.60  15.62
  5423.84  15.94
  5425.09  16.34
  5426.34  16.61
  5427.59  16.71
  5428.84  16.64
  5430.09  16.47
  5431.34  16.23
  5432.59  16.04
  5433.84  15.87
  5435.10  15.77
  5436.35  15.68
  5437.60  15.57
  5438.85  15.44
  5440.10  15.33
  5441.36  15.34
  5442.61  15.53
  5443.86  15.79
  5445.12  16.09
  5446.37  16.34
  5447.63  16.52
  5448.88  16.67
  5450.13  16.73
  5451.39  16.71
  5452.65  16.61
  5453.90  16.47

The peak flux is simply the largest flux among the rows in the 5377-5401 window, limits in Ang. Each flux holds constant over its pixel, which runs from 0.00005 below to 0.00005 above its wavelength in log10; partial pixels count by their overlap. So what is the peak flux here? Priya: 15.63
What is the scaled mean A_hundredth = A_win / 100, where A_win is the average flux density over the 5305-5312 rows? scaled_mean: 0.168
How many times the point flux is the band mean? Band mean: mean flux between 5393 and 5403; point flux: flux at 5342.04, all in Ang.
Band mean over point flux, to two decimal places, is 0.90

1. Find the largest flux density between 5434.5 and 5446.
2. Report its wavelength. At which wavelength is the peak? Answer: 5445.12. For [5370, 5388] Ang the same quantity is 5370.41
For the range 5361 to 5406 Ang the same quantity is 5366.70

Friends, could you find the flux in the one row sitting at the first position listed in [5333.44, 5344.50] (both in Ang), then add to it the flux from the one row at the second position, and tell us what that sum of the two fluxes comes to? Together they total 32.72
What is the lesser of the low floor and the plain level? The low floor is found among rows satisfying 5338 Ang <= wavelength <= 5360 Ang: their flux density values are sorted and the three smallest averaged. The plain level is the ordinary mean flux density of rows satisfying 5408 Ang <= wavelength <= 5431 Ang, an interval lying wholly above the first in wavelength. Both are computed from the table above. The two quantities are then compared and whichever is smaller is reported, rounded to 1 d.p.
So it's 15.5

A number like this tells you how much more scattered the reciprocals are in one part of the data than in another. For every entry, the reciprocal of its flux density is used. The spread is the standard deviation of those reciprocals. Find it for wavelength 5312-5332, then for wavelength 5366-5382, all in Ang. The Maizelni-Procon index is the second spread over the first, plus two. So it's 3.4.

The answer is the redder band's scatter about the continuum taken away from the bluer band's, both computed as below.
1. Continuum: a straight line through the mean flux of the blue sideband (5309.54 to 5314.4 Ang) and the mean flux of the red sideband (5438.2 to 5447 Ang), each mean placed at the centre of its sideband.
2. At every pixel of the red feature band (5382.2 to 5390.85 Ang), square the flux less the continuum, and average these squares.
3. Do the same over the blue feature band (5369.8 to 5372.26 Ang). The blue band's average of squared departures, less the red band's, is -3.8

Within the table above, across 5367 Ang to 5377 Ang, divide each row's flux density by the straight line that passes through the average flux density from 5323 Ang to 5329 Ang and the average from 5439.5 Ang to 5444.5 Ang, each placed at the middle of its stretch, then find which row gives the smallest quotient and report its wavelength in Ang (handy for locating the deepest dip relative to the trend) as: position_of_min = 5376.59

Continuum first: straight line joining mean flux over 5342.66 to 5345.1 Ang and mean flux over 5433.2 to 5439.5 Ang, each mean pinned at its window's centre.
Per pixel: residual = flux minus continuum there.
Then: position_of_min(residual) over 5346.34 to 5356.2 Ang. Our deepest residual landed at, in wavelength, 5355.59 Ang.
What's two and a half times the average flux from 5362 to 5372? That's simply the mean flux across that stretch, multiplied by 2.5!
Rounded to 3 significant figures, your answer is 41.8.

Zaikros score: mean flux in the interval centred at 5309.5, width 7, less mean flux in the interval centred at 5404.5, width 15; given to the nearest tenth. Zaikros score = 1.2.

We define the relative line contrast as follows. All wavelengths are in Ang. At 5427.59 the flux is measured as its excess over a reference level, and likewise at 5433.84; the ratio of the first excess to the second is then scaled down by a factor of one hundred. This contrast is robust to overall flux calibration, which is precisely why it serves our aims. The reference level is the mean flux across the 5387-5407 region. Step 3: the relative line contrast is 0.024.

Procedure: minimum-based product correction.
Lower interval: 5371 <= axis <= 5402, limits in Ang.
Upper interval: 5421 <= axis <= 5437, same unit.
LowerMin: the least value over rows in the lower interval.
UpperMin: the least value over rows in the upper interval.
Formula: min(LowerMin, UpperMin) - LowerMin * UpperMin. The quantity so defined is -201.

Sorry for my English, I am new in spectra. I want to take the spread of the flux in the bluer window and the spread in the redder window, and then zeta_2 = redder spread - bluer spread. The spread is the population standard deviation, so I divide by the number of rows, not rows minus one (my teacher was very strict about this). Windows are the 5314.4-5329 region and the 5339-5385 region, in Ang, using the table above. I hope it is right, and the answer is 0.19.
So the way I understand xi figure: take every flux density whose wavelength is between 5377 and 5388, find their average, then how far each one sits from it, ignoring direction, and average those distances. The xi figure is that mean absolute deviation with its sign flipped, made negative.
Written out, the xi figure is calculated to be -0.55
